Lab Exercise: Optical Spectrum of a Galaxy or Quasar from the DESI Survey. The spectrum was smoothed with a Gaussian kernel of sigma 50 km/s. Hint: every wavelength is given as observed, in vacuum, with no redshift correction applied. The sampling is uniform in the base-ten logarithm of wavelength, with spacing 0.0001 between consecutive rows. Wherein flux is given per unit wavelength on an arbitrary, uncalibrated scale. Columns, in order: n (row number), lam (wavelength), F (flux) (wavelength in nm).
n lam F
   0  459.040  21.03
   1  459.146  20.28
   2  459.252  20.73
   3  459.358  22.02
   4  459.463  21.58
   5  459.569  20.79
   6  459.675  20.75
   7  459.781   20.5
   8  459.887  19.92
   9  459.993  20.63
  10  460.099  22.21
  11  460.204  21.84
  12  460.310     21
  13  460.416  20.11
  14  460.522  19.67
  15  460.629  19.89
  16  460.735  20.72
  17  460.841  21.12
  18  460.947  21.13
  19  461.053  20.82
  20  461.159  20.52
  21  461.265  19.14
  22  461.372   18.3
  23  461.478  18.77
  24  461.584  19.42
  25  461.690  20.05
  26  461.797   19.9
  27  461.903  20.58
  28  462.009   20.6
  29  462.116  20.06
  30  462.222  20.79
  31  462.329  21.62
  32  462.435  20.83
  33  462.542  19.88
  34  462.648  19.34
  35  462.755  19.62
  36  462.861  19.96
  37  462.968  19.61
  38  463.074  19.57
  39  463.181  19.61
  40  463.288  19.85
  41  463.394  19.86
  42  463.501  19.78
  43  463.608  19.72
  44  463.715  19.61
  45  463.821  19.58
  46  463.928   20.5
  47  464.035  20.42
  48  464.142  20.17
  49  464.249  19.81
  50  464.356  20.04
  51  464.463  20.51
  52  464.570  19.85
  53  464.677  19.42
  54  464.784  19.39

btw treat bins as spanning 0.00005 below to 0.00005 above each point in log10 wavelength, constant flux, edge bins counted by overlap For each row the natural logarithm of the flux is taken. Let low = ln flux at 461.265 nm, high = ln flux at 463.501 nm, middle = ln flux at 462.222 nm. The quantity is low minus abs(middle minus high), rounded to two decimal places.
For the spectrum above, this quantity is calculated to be 2.90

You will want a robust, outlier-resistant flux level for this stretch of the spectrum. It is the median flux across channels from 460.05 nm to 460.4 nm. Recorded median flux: 21.8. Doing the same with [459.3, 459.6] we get 21.6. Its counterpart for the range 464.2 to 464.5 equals 20.0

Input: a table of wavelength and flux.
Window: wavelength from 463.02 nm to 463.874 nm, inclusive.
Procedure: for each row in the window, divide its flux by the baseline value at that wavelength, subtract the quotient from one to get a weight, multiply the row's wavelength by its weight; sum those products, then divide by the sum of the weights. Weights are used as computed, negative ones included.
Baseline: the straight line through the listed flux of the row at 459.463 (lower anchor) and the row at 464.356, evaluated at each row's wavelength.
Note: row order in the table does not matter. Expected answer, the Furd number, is 463.42 nm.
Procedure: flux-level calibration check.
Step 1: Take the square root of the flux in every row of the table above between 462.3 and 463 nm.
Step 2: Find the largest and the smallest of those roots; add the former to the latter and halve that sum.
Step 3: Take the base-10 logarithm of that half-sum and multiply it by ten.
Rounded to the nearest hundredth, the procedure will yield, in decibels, 6.55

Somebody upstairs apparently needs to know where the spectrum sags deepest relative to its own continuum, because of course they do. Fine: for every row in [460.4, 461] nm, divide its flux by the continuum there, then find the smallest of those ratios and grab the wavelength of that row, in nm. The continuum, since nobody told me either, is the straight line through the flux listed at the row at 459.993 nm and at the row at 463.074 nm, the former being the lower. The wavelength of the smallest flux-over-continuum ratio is 460.522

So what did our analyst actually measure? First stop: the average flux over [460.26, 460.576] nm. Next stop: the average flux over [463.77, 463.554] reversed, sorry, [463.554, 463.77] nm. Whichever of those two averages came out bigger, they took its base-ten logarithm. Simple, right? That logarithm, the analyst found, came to 1.31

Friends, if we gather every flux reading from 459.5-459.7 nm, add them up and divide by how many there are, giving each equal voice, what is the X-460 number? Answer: 20.8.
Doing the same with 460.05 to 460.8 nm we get 20.8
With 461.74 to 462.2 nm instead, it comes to 20.3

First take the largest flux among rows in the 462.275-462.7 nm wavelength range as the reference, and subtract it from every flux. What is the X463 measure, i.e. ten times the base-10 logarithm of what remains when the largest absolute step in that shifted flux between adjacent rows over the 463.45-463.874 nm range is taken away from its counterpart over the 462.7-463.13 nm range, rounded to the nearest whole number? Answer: -6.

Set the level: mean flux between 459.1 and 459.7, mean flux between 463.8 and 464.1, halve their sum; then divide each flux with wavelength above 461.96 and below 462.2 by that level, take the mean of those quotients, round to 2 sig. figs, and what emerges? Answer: 0.99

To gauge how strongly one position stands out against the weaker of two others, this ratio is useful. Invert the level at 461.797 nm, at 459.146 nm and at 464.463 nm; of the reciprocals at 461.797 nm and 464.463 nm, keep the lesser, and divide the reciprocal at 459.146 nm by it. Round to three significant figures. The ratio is 1.01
